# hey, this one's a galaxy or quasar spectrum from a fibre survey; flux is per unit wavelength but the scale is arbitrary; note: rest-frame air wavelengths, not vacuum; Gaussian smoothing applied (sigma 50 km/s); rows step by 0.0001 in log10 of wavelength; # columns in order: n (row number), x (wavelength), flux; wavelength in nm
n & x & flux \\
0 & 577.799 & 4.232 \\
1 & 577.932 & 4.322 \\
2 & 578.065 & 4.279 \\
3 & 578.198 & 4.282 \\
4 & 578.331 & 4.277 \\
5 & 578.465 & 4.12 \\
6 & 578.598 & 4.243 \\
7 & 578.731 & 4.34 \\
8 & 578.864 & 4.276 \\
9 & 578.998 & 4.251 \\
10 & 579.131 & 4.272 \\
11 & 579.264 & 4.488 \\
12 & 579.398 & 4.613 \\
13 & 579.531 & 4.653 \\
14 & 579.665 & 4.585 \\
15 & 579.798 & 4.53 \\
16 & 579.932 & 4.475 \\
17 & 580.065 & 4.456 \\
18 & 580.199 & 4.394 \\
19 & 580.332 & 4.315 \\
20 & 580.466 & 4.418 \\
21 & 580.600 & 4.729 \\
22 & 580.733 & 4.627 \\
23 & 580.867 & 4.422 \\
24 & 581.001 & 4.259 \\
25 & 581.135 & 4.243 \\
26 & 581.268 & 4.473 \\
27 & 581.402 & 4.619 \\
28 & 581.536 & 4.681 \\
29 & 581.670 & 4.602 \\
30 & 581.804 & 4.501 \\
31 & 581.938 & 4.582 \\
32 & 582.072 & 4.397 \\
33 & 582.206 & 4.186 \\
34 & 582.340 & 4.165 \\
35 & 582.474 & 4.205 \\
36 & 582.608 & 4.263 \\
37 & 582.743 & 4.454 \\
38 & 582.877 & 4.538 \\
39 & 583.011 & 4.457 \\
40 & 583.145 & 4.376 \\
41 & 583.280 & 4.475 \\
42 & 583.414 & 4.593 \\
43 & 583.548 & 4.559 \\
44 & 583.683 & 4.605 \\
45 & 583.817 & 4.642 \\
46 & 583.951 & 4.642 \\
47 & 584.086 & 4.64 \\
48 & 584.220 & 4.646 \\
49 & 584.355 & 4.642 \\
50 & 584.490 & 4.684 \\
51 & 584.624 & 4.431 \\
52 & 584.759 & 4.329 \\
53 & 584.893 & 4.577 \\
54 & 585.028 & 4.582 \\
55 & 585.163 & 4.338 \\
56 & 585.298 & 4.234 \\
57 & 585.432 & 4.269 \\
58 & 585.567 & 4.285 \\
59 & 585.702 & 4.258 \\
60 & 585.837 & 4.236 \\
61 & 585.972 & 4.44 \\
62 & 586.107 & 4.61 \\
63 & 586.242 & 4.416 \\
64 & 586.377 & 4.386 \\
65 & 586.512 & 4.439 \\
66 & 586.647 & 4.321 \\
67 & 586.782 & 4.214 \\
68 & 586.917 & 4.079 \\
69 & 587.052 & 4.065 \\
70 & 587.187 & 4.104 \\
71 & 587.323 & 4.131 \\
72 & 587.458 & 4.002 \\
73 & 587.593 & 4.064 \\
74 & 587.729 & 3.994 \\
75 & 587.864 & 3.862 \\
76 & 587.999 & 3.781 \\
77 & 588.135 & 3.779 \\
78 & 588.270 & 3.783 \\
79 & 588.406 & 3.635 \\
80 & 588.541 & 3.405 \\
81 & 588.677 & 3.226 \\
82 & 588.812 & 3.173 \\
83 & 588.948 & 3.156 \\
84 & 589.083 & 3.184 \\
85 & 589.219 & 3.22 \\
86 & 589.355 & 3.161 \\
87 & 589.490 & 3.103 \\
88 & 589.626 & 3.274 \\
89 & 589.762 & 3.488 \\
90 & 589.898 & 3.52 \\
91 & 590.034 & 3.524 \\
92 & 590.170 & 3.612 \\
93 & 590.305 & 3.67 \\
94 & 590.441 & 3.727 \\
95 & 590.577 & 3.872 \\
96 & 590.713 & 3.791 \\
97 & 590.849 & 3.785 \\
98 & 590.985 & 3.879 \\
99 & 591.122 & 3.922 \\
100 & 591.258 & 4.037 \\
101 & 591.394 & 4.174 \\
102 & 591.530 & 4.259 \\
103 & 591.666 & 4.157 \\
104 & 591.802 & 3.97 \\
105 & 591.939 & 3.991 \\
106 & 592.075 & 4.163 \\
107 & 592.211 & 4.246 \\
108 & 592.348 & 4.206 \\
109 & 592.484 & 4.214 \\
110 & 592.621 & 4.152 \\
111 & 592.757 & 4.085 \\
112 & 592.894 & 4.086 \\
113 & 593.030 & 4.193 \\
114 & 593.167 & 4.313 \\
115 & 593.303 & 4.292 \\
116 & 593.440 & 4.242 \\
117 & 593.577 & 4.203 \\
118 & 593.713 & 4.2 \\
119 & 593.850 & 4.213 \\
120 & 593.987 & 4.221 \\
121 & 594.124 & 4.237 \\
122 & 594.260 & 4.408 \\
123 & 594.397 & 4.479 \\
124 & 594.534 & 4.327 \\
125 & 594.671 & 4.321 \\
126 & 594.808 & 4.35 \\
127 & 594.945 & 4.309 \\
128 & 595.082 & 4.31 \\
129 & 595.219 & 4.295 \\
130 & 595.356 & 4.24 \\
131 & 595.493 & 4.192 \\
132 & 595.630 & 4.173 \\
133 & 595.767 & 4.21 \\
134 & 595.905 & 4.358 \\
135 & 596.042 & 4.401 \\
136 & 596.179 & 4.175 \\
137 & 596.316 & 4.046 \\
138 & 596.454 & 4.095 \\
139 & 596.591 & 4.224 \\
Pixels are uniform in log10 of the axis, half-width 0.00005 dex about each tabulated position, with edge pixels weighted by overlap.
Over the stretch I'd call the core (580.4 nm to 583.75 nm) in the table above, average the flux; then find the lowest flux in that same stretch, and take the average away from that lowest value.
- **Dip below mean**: -0.29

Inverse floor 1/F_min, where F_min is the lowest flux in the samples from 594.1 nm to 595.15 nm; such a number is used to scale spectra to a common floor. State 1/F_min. 0.236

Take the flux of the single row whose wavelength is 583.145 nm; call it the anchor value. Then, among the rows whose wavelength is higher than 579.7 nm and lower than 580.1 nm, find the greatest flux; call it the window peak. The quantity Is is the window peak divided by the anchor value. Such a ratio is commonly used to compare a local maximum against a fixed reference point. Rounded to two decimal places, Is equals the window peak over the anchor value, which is 1.04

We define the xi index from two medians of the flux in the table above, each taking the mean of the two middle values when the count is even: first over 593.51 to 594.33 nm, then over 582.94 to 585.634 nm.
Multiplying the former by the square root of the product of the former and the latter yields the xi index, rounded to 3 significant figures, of 18.5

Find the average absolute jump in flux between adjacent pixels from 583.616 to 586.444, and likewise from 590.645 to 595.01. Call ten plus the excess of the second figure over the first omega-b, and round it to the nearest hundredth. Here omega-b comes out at 9.98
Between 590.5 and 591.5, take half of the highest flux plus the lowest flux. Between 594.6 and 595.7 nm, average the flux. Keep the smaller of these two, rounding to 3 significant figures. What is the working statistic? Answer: 3.98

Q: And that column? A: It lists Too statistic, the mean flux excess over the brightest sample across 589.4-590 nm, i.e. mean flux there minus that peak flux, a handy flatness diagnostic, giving -0.17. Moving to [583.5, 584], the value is -0.03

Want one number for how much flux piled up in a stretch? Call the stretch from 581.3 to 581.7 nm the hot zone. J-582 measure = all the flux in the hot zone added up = 13.9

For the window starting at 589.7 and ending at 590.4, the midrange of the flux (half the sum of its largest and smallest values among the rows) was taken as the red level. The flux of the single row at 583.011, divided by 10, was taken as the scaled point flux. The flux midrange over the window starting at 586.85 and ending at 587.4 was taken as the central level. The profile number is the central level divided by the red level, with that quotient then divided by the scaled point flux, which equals 2.57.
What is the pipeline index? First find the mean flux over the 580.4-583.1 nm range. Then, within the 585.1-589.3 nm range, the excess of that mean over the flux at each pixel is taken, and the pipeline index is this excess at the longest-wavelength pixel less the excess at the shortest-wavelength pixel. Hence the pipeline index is 1.1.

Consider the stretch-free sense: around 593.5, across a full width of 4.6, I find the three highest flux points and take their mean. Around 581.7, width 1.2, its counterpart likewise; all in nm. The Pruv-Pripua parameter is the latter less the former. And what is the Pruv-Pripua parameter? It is 0.22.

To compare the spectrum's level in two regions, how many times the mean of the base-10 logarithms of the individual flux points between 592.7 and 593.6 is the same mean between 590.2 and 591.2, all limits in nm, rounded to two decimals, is 1.07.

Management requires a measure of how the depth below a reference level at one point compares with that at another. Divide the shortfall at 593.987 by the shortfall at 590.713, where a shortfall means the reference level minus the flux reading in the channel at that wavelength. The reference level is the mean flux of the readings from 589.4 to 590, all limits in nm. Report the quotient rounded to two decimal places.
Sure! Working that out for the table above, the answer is 1.97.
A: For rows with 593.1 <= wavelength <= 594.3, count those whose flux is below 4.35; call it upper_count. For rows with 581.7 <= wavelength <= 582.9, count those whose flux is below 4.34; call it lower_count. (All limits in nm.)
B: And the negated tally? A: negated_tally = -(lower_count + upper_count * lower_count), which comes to -36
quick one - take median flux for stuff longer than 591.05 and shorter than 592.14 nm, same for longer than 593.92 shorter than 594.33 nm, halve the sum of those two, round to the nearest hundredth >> 4.17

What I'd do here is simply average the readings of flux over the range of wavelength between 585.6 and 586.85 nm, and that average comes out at 4.37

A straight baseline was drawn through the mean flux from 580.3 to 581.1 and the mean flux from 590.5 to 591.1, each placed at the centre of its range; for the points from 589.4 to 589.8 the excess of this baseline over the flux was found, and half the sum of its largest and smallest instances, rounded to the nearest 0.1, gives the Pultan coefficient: 0.6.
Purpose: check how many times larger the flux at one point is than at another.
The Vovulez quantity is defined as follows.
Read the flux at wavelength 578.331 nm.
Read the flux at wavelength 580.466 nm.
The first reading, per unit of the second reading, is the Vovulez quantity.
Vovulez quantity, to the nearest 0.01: 0.97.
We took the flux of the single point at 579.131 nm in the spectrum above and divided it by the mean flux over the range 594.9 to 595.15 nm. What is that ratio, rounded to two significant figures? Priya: 0.99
